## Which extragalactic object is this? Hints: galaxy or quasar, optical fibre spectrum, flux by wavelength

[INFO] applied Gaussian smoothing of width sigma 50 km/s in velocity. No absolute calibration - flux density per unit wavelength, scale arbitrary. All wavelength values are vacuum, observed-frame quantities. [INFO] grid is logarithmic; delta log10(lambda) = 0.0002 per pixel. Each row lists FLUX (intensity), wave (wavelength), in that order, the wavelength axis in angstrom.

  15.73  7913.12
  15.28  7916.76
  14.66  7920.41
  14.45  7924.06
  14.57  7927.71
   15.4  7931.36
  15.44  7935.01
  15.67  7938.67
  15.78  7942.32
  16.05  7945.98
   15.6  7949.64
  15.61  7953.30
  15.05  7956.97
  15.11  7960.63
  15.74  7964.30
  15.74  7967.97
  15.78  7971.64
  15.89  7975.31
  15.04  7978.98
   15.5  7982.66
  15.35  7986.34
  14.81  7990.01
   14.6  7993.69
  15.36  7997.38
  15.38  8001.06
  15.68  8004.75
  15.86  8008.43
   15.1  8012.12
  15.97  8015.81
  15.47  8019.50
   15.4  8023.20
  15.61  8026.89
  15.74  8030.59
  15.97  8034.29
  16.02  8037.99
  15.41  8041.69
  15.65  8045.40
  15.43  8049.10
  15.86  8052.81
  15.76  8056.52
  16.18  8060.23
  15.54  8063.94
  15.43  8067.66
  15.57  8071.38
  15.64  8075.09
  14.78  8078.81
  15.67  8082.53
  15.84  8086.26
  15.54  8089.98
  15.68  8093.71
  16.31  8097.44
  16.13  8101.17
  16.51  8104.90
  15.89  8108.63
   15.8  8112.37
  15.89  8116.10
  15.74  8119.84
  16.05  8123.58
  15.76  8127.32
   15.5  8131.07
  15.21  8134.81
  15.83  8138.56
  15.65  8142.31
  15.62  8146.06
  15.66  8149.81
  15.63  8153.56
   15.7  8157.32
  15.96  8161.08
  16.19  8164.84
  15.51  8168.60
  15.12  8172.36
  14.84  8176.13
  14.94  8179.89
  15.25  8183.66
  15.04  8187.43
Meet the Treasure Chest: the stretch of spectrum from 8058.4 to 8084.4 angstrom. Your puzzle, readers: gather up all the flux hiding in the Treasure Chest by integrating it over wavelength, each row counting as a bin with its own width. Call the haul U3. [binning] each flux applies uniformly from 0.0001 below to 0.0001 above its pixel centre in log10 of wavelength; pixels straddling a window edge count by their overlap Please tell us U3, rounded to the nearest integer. 404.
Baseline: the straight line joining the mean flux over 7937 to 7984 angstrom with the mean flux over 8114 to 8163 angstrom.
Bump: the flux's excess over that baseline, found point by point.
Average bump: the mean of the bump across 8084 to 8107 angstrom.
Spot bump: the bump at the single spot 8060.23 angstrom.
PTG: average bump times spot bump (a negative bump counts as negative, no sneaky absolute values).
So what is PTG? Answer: 0.17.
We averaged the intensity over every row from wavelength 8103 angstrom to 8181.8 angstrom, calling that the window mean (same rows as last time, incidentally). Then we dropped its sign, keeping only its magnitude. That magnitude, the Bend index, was 15.67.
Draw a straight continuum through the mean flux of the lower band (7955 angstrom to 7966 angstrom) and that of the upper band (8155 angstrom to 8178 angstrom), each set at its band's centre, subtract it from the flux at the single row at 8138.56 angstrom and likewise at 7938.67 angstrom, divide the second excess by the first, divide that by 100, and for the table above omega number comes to 0.013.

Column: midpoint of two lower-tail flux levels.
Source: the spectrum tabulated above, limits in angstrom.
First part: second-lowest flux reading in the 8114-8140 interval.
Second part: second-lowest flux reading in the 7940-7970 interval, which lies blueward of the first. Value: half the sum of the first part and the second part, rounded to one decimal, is 15.3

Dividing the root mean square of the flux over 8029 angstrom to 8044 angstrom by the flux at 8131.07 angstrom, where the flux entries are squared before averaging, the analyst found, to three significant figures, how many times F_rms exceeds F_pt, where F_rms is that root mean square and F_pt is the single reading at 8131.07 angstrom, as 1.02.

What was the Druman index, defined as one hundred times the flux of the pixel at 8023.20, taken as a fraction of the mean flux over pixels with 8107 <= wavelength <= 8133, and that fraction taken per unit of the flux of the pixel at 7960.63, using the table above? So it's 6.45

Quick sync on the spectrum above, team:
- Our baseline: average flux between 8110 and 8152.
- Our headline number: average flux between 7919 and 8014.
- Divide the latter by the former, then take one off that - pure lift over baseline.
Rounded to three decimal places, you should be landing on -0.022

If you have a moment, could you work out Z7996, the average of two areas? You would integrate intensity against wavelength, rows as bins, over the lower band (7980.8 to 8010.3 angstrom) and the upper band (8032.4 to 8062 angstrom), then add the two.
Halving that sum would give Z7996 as 460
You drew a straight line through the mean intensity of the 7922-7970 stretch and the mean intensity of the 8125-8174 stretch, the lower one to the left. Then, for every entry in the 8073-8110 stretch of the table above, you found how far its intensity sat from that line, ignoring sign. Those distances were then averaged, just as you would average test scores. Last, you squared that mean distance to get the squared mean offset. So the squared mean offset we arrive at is 0.15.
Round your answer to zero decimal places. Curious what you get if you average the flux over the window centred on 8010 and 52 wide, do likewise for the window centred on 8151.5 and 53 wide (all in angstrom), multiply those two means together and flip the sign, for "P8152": -241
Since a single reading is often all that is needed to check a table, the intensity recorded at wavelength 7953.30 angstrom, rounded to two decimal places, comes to 15.61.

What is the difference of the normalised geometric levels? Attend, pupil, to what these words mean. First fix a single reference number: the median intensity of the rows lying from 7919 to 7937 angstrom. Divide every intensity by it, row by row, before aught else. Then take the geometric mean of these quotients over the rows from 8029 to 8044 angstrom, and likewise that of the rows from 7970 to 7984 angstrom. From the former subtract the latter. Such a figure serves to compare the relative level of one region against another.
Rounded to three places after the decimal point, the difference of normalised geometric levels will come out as 0.016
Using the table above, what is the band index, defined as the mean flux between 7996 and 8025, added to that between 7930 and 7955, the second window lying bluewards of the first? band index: 31.2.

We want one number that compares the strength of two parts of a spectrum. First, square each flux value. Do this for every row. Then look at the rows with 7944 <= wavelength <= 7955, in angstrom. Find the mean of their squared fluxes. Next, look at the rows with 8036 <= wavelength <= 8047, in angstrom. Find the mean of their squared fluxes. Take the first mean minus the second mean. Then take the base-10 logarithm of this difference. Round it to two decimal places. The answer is 0.27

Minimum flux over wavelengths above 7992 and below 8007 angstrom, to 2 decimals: 14.60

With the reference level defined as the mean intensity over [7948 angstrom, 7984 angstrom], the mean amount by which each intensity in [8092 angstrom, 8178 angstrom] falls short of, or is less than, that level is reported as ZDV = -0.24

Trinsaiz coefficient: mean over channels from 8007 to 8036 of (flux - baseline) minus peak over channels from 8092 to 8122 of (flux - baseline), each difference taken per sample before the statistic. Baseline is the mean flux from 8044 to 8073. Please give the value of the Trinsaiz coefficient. -0.87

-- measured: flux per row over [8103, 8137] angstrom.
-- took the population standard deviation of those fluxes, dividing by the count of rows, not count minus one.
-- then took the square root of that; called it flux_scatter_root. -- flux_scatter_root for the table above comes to 0.58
